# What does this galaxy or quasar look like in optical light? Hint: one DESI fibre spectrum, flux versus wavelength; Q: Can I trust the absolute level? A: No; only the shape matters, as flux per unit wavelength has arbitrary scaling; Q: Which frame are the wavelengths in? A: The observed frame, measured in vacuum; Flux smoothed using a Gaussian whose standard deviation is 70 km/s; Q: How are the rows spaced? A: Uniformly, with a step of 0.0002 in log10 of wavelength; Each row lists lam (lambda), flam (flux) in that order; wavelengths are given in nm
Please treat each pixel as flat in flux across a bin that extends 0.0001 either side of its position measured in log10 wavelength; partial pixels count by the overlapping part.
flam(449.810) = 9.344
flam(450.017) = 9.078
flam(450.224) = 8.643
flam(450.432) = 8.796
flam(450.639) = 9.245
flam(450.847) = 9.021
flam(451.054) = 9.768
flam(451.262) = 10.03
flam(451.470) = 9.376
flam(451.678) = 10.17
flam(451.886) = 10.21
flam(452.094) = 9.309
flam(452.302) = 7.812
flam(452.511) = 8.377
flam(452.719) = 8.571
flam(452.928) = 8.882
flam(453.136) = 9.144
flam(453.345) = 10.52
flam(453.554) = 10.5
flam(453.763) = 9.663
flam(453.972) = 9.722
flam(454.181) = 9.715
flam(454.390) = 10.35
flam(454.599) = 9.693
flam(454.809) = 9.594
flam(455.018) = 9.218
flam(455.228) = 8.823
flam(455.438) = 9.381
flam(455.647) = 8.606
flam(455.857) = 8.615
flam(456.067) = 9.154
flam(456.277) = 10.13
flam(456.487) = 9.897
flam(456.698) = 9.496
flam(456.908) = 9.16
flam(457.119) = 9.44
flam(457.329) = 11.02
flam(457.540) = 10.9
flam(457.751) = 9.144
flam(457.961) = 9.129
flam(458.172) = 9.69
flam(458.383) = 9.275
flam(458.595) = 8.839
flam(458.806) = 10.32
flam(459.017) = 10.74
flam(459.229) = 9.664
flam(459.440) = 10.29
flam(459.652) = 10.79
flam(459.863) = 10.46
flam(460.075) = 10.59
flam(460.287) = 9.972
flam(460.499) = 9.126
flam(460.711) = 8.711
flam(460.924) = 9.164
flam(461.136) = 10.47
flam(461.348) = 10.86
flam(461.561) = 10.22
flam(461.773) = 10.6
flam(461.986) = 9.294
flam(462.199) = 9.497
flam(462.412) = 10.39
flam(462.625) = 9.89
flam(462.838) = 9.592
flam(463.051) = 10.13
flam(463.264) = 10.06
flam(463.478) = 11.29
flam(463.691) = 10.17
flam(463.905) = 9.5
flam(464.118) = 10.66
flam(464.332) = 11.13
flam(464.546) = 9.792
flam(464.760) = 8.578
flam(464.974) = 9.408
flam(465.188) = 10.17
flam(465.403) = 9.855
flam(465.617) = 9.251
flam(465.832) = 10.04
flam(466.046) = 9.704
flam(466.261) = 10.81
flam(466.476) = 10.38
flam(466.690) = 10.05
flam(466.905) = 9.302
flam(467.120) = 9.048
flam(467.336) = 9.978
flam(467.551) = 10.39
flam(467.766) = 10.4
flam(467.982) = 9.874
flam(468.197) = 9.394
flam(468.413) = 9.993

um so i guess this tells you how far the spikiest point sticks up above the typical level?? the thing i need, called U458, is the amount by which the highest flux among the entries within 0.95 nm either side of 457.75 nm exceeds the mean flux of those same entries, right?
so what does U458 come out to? 1.4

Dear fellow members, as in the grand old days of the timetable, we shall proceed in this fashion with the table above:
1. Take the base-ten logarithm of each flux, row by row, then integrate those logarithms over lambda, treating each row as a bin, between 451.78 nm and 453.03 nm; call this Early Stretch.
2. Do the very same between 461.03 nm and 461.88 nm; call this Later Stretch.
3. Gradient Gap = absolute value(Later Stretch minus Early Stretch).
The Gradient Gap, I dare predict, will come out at 0.31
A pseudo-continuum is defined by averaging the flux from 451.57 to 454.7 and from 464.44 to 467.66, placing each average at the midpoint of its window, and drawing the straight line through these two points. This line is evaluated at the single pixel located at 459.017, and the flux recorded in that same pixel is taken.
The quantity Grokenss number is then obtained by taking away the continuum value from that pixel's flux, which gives 1.1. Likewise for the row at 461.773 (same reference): 0.9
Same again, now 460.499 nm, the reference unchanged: -0.5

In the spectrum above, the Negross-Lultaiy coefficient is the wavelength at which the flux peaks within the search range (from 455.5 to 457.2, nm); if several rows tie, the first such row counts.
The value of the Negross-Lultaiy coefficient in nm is 456.277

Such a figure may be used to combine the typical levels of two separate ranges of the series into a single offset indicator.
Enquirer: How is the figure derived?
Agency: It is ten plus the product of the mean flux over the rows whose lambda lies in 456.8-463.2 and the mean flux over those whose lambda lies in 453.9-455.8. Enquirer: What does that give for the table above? 104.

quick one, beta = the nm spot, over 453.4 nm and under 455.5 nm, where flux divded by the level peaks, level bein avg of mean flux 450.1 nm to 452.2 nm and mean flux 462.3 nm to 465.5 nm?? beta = 453.554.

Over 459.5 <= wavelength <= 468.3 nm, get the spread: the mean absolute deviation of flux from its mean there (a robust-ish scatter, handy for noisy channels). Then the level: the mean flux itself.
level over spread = 19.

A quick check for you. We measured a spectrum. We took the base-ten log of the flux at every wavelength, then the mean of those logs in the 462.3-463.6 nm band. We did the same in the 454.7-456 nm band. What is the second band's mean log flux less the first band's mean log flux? -0.053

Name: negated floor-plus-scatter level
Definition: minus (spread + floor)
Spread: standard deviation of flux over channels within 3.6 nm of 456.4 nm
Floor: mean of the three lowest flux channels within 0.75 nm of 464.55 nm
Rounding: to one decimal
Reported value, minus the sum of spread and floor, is -9.8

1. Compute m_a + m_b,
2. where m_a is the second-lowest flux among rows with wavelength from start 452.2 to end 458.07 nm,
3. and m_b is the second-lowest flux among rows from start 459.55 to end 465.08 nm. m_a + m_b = 17.1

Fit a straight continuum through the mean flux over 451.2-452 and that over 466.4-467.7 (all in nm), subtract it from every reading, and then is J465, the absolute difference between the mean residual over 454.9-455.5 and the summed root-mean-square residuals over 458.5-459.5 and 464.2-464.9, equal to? 2.49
